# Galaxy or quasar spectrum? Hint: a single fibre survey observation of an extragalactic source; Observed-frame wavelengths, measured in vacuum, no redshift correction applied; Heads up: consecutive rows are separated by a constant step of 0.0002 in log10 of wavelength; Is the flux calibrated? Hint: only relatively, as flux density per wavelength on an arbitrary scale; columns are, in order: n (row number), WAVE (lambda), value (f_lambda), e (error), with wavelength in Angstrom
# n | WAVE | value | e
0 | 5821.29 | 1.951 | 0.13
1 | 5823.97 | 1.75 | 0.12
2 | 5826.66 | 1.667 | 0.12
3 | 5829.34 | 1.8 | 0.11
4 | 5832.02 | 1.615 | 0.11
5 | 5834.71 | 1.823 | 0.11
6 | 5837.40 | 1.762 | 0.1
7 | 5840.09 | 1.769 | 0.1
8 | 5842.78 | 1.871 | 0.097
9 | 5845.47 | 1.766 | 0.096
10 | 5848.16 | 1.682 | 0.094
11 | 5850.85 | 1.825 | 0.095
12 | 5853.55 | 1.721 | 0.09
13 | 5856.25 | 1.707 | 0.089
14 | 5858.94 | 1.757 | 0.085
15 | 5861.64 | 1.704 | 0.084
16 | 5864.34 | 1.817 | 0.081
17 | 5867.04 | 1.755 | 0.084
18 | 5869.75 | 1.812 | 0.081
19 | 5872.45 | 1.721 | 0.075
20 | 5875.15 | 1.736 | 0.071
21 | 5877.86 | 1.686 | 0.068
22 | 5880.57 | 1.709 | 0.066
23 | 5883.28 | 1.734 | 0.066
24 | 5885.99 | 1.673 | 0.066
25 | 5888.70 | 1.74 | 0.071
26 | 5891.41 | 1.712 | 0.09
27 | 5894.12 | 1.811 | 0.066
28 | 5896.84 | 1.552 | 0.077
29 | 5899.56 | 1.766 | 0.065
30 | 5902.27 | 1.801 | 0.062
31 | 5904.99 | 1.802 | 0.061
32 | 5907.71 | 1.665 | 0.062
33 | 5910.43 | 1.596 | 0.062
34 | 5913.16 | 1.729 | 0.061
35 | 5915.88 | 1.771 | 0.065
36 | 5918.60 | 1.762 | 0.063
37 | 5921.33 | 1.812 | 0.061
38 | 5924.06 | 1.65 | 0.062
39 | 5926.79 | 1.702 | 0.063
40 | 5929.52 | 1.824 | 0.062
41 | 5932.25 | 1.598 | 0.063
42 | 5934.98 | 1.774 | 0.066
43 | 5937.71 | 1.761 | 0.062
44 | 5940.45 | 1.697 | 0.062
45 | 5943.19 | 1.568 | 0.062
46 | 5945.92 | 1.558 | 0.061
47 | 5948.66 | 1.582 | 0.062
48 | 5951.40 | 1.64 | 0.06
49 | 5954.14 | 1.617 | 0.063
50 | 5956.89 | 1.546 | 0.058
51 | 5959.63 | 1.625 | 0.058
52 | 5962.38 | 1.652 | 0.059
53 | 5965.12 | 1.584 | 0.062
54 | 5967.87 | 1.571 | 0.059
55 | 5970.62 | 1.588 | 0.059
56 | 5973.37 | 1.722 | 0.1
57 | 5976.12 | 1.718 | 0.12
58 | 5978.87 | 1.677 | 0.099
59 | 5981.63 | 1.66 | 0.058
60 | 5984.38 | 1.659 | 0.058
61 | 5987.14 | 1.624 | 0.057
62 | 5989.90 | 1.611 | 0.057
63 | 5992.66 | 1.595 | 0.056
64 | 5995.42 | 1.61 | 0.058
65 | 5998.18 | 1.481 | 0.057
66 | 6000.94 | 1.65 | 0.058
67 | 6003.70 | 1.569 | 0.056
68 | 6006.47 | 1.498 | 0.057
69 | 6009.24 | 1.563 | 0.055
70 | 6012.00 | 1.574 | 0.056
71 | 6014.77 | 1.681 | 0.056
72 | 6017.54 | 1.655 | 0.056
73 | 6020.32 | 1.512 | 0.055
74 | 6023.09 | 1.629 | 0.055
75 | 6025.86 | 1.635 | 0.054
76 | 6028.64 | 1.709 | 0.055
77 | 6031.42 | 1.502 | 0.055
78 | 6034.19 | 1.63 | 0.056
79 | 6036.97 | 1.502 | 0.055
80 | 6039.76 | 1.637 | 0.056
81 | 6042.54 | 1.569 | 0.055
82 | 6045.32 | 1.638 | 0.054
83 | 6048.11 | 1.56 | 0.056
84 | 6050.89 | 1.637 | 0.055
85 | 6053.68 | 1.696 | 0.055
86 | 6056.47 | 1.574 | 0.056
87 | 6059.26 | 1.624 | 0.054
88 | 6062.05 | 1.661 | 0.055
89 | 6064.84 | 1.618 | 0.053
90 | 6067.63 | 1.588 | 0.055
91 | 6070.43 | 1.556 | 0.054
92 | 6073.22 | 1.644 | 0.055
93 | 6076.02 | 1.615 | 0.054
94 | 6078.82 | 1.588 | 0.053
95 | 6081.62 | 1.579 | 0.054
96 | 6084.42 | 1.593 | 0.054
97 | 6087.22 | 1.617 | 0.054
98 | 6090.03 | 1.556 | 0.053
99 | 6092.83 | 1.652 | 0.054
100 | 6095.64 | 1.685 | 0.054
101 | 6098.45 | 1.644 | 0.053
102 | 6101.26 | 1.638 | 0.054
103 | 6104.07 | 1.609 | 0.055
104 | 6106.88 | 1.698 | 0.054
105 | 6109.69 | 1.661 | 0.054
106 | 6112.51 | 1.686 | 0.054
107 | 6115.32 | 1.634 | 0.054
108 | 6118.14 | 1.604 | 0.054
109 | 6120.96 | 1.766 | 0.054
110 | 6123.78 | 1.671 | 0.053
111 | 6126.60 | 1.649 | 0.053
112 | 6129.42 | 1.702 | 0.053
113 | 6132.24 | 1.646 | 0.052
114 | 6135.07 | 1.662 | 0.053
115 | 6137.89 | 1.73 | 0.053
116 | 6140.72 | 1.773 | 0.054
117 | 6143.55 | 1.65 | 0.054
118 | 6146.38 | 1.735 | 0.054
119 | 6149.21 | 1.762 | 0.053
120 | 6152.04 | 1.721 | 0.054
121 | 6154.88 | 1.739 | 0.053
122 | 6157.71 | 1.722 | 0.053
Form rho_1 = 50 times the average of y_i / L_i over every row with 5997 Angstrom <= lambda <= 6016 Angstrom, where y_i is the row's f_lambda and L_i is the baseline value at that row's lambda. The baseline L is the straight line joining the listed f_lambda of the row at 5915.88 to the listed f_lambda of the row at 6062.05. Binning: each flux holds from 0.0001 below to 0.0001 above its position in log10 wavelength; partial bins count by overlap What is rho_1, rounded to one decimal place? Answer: 46.2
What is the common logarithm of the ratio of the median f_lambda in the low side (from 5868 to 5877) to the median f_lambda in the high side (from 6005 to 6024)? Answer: 0.043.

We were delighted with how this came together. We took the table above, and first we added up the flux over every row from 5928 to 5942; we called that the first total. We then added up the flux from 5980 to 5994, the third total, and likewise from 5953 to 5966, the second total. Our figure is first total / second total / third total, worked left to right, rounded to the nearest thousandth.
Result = 0.132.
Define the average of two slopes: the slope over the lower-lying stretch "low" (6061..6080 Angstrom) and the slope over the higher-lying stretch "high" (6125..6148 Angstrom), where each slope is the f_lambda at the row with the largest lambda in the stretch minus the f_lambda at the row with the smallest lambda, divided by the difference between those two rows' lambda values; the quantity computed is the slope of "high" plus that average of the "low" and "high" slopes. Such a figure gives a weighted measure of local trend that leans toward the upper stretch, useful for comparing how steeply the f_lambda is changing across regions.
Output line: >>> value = 0.0043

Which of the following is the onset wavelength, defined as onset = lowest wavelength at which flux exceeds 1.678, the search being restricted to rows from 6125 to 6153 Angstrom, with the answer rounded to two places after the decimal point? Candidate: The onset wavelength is 6129.42 Angstrom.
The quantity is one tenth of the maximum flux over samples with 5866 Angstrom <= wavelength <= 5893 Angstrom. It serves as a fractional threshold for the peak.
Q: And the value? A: 0.181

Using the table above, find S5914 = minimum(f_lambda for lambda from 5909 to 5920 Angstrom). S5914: 1.596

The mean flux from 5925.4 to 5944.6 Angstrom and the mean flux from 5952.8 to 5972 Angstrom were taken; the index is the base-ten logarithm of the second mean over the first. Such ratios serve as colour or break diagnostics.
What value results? -0.028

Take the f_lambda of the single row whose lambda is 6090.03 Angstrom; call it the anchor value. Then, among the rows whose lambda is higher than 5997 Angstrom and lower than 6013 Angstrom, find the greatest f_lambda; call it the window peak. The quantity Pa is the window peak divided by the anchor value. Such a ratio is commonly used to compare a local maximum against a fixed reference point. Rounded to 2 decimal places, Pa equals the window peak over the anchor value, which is 1.06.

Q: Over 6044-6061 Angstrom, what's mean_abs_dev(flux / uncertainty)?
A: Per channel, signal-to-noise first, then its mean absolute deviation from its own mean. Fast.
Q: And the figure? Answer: 1.01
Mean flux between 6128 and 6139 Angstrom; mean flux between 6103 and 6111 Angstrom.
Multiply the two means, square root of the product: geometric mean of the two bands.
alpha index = 1.67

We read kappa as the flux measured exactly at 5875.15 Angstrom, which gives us 1.736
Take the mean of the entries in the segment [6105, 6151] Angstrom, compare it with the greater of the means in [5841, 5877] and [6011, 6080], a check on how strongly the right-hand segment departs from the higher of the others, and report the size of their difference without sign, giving 0.070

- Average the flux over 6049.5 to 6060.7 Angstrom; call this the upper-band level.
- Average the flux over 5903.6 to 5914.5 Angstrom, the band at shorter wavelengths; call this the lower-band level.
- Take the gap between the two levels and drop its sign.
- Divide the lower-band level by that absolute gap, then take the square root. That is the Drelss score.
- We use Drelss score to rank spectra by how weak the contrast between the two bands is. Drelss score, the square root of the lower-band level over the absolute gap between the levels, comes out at 5.1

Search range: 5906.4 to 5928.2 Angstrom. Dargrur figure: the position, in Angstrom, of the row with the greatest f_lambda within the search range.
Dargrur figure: 5921.33 Angstrom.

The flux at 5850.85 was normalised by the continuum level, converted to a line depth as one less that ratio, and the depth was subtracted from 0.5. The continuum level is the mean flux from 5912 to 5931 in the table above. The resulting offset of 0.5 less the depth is 0.54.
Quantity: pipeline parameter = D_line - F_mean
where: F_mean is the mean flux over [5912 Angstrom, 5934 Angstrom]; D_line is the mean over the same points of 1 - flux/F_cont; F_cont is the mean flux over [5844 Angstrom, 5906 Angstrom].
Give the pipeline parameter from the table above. -1.73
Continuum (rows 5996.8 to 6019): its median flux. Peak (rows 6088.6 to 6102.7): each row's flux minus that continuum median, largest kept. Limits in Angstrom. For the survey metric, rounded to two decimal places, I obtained 0.11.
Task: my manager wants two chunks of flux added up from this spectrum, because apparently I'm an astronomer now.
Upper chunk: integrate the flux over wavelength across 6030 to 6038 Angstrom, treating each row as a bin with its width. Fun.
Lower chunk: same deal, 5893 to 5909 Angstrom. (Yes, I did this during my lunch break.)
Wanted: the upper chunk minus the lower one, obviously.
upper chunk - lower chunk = -15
